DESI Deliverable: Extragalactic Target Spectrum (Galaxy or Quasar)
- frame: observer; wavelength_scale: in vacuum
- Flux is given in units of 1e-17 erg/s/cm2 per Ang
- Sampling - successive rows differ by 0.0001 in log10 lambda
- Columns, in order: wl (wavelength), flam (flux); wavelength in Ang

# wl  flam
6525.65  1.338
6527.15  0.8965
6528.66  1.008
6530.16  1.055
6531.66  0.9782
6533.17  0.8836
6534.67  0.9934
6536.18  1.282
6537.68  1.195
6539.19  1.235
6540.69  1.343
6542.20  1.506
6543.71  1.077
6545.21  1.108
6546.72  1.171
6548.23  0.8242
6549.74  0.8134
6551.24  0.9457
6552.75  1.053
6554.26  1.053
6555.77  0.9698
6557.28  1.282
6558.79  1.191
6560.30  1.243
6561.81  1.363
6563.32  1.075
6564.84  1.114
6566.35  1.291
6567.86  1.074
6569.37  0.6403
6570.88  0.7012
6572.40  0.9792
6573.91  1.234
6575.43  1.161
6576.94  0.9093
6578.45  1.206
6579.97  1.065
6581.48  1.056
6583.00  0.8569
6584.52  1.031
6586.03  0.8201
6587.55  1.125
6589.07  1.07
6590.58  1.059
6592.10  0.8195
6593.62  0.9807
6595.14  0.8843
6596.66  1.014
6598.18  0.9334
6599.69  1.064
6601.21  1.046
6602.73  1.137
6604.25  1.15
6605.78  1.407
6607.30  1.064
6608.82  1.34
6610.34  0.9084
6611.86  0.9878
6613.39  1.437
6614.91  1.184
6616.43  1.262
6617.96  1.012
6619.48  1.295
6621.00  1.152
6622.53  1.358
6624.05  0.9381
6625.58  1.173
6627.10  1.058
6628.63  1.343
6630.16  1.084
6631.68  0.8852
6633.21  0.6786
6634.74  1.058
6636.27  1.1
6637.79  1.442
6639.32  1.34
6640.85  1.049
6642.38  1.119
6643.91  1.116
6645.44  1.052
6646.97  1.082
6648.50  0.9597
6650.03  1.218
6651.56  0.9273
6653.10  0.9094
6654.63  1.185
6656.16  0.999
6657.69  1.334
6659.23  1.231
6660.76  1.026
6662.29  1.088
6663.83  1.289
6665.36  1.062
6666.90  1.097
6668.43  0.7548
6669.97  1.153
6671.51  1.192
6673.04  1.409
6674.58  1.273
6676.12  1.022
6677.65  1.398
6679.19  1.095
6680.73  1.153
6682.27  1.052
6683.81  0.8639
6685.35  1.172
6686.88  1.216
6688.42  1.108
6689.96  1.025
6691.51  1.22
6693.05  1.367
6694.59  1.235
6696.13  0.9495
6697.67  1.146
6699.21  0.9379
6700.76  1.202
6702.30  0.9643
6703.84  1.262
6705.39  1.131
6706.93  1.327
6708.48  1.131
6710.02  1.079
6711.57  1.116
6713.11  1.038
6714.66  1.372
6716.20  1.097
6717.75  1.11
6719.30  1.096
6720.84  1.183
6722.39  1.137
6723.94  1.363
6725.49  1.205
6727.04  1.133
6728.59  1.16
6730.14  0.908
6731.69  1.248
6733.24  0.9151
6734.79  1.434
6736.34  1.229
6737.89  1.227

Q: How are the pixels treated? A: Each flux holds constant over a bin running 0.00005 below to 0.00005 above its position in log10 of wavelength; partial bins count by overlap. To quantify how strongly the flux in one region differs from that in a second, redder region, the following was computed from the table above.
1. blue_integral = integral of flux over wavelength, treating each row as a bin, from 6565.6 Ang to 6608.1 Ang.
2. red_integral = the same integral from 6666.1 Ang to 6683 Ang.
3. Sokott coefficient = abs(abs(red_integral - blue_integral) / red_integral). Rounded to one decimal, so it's 1.3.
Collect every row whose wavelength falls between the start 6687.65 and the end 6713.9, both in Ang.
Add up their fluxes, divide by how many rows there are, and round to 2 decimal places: 1.13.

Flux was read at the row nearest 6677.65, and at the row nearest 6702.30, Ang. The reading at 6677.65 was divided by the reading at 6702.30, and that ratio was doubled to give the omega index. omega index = 2.9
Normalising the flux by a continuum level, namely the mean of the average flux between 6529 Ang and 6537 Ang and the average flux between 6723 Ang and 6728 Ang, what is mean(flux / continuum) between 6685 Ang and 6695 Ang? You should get 1.05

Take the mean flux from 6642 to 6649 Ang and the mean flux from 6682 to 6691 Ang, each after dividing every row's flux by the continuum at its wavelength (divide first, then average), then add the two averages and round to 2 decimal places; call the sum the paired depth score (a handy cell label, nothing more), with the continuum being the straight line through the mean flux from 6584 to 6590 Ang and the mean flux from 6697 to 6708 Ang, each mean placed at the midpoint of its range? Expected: 1.95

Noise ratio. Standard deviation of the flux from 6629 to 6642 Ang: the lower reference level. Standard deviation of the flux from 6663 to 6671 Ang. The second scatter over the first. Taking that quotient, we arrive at 0.8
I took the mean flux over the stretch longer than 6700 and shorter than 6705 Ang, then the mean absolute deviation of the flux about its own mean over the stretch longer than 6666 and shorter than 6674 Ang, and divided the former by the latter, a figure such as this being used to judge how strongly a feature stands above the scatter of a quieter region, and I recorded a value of 7.3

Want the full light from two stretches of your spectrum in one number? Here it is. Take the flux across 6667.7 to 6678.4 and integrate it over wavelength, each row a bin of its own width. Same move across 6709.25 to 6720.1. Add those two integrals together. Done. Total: 24.8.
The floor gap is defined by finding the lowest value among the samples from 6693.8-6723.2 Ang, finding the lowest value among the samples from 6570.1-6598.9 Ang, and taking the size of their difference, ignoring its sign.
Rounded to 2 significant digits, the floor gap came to 0.24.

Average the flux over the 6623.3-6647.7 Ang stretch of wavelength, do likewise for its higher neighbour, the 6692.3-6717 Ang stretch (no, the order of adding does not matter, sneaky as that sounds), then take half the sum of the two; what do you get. 1.12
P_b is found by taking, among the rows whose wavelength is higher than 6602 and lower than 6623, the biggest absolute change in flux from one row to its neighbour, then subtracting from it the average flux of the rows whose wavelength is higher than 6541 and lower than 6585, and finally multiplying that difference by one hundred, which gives -62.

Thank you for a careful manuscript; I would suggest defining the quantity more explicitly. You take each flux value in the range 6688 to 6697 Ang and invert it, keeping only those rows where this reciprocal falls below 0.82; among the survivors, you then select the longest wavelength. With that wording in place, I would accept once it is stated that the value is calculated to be 6694.59 Ang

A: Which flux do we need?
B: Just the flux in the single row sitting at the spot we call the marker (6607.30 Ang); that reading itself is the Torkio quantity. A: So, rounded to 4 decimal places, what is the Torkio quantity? 1.0640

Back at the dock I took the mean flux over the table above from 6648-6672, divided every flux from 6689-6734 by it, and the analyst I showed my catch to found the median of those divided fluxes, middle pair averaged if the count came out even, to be 1.04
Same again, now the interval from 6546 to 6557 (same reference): 0.89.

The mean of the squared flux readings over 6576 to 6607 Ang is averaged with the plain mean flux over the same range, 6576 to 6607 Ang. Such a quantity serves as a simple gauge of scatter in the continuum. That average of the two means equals 1.06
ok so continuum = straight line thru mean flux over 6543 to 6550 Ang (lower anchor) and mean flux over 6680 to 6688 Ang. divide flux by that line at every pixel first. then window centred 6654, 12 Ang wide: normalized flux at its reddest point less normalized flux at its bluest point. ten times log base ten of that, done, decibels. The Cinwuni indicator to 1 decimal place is -6.1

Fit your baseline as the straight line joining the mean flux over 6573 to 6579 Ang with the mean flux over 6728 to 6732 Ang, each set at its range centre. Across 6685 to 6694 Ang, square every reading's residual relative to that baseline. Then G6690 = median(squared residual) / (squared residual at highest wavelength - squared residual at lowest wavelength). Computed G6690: 0.1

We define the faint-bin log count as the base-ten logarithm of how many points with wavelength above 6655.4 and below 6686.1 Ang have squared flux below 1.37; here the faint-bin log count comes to 1.08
